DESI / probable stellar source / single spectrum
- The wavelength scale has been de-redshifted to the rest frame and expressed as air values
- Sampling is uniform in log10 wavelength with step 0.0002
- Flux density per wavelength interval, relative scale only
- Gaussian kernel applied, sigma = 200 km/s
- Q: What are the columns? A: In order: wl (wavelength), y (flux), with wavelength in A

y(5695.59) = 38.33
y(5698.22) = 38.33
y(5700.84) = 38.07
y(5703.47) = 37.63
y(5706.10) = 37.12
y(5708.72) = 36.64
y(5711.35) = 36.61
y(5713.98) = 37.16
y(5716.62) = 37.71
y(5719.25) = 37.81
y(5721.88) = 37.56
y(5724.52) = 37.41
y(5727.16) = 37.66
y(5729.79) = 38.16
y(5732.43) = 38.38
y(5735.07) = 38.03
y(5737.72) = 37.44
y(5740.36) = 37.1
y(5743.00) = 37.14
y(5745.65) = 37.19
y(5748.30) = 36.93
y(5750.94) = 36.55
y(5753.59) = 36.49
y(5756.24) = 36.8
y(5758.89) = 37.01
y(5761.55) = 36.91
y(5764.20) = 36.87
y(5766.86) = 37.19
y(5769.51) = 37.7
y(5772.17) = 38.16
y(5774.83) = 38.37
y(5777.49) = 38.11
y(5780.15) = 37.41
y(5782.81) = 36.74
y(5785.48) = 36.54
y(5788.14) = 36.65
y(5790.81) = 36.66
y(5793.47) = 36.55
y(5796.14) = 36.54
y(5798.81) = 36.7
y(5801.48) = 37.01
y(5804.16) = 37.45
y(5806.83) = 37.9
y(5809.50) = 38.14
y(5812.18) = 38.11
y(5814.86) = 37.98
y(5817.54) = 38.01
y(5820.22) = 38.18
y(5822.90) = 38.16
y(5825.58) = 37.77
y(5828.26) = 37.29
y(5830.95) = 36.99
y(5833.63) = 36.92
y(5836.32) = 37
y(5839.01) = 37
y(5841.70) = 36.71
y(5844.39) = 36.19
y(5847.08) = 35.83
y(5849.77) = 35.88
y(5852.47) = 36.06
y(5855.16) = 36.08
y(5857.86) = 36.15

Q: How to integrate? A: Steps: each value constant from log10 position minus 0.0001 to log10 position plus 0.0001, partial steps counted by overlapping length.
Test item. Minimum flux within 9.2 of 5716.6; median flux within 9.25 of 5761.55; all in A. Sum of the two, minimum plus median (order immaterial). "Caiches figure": 73.5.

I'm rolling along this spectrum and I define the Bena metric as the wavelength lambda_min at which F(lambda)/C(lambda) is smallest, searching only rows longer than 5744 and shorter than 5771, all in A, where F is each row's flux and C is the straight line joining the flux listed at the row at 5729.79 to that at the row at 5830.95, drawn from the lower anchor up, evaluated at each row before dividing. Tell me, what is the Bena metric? 5753.59 A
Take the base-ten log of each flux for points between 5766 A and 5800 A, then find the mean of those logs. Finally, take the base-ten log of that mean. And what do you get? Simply 0.196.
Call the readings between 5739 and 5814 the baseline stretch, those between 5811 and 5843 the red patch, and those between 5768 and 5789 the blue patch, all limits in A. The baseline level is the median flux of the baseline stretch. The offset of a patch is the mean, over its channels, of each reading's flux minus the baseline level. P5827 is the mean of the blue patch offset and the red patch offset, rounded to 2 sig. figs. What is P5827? 0.48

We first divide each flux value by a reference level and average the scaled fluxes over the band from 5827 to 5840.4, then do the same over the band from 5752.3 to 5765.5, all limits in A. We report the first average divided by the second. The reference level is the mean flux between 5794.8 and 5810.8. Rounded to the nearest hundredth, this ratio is 1.01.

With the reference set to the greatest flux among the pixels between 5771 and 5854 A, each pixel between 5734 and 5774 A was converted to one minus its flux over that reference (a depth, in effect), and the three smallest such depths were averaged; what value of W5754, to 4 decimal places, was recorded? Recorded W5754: 0.0106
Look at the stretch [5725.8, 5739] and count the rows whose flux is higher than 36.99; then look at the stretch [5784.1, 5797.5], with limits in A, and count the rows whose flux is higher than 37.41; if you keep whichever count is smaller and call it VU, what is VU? 0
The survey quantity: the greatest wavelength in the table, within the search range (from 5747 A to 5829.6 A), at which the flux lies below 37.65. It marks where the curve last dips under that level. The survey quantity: 5828.26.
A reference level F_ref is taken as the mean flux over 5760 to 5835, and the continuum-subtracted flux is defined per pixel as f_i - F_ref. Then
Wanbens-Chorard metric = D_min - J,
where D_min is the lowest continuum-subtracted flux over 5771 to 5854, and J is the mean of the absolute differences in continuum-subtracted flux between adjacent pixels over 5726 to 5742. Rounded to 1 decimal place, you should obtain -2.0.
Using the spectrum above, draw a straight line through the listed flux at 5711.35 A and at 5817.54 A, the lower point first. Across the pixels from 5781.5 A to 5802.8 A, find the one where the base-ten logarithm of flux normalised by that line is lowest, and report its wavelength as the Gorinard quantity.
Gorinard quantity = 5796.14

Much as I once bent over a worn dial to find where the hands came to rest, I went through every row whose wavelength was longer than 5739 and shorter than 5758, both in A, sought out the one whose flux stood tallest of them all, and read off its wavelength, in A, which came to 5745.65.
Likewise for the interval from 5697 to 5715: 5698.22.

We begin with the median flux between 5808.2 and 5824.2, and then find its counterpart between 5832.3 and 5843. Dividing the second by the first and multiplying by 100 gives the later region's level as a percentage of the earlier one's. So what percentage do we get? 97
